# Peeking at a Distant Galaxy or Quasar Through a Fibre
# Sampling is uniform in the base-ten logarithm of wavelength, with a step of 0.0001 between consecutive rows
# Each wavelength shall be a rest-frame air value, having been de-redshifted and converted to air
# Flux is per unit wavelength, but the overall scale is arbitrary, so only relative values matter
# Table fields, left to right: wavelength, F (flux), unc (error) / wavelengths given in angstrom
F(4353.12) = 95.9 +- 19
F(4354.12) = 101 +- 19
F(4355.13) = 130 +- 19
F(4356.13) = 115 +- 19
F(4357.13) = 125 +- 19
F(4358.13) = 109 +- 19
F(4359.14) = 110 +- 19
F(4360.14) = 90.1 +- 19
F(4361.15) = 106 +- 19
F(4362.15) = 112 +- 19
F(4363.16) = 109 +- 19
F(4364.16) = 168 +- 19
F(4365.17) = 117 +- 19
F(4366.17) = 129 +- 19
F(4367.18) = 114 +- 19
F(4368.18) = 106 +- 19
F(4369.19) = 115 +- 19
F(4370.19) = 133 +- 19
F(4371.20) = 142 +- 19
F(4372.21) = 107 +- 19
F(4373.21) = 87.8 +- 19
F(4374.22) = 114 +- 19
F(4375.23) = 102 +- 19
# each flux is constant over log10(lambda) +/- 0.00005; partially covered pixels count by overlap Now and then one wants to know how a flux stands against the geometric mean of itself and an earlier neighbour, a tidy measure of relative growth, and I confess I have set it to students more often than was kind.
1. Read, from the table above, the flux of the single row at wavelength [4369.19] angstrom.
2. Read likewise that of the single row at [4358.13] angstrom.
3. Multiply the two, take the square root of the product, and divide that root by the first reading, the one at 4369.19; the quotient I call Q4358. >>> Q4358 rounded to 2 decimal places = 0.97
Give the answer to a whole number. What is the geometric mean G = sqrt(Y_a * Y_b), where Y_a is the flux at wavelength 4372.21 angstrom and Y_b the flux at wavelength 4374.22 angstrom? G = 110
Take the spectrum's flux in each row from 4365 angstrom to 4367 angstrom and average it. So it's 123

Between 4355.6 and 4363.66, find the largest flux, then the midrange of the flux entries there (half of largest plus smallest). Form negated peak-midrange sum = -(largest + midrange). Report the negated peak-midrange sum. -233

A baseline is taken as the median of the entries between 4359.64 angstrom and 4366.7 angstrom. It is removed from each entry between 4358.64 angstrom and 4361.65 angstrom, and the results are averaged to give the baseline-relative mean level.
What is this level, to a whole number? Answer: -10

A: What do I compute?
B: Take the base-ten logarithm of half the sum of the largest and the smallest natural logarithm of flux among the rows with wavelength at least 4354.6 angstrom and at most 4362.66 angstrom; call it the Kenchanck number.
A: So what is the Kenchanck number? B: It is 0.671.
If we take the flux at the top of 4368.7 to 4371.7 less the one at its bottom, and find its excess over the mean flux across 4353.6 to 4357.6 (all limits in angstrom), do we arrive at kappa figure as -91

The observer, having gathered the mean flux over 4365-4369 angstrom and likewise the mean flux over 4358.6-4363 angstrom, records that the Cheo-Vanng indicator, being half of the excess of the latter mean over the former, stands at -6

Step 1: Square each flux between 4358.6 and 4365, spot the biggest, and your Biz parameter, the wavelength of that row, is 4364.16 angstrom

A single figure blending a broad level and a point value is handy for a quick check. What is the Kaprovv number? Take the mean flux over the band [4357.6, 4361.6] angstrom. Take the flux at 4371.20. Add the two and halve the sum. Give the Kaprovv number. 122.9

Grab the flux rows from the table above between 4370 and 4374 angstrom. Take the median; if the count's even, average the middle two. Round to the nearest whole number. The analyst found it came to 120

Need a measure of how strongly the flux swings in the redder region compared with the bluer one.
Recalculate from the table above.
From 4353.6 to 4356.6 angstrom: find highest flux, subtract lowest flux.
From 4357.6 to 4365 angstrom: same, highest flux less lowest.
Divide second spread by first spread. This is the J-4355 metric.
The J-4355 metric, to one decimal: 2.7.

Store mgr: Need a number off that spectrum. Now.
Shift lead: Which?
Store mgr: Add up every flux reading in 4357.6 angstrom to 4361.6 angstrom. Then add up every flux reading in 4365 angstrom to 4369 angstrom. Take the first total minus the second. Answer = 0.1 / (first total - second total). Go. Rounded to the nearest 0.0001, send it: -0.0020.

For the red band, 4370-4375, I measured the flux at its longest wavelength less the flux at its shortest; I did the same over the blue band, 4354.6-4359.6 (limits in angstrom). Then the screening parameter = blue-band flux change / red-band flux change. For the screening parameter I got 1.1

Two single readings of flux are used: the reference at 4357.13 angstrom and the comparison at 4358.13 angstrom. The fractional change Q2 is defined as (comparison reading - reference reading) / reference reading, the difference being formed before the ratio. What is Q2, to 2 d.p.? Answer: -0.13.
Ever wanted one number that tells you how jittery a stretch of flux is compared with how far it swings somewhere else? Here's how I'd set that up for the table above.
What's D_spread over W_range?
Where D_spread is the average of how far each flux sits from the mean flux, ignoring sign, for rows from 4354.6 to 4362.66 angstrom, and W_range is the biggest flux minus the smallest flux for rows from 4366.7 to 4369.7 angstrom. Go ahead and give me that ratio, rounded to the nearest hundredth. 0.93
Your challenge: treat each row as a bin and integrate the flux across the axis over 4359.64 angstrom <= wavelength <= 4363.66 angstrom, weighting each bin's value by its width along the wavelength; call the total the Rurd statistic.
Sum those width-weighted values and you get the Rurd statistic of 419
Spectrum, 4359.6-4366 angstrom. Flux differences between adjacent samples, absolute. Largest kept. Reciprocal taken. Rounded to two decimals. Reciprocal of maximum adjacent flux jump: 0.02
